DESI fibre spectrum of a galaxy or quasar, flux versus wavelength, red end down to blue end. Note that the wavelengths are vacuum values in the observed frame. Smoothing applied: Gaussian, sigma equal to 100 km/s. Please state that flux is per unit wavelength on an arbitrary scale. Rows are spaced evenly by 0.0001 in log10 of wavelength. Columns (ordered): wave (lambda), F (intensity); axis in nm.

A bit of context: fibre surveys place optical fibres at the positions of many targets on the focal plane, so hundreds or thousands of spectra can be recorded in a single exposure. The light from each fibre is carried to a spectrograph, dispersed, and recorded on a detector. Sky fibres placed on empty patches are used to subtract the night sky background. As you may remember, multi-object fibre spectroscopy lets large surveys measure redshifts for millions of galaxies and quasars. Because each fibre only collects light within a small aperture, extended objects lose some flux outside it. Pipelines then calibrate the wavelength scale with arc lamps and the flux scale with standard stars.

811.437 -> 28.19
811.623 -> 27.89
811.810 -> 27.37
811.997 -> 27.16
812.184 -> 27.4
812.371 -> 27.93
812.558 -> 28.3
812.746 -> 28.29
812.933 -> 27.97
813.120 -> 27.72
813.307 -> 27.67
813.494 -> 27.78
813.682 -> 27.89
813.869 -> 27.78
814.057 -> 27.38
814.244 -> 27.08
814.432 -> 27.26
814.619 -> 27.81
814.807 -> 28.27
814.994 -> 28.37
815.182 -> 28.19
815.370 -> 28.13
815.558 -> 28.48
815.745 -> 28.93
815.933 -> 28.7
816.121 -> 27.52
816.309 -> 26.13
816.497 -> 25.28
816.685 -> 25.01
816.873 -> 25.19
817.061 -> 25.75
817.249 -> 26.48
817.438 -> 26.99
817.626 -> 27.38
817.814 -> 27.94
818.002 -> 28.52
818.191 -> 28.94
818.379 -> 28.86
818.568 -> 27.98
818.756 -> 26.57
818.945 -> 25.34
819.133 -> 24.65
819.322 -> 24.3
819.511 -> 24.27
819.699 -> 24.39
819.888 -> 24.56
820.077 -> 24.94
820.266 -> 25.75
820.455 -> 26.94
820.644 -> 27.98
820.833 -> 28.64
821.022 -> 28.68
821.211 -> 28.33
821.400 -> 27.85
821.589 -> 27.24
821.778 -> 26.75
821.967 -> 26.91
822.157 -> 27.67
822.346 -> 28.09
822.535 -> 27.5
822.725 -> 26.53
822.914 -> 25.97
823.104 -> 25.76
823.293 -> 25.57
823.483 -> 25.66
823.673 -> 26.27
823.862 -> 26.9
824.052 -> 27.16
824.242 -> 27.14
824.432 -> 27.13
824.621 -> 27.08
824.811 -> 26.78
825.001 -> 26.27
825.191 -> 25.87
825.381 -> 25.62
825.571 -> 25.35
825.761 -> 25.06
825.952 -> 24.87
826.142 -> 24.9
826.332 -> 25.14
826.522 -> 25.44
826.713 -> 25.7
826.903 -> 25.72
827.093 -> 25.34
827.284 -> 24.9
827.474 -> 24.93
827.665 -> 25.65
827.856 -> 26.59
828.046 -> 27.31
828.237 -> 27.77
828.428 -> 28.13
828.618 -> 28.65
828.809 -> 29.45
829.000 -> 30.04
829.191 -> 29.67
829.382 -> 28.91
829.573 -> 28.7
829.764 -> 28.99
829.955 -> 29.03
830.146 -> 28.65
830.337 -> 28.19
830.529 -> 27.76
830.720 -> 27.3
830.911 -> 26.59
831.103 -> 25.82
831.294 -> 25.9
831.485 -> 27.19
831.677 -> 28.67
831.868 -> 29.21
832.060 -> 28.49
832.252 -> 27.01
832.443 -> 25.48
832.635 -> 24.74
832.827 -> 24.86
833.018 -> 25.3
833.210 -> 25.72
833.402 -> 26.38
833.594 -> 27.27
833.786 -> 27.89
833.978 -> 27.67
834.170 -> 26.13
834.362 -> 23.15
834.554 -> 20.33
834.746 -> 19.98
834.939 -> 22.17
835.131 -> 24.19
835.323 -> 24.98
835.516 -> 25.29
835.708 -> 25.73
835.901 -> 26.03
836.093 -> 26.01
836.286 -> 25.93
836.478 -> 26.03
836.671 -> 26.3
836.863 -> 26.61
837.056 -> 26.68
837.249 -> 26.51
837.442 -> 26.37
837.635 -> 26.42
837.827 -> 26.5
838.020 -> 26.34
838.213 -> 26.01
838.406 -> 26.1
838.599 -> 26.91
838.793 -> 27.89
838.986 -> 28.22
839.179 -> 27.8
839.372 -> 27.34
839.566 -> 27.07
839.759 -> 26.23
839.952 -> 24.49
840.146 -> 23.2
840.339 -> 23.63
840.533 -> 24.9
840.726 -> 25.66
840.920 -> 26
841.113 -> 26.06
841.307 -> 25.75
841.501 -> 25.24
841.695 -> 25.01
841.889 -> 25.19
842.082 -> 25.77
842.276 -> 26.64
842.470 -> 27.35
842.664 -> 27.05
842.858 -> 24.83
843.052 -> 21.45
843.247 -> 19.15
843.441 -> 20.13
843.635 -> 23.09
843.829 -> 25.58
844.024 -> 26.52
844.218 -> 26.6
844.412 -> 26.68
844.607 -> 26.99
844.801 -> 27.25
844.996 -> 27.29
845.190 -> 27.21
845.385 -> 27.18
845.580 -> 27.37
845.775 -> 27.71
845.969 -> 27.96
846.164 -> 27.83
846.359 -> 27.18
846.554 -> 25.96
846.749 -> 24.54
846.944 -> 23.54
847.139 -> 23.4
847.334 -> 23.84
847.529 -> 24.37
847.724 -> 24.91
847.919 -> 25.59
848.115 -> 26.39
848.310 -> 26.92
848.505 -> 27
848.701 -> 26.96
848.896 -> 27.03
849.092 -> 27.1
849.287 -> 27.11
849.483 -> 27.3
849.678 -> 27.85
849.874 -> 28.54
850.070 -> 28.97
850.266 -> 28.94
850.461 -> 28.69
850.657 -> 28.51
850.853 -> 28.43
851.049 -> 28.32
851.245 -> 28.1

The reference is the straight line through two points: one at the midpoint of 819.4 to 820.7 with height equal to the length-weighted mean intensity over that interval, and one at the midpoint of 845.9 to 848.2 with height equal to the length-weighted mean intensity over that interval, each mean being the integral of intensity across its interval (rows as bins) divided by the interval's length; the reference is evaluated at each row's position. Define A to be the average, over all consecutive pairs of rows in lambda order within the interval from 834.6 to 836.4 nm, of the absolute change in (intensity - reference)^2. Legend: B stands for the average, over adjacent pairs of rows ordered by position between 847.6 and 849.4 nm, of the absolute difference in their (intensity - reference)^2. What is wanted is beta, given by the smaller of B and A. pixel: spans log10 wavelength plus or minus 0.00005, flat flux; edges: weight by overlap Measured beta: 0.4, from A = 3.8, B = 0.4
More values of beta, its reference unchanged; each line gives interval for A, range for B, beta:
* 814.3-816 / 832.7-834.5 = 1.6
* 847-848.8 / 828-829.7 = 0.8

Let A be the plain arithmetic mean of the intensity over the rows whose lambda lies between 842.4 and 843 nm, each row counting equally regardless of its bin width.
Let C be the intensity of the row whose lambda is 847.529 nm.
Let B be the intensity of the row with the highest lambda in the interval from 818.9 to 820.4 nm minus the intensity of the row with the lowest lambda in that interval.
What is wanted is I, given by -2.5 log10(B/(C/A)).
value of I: 0.9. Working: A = 26.4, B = 0.4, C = 24.37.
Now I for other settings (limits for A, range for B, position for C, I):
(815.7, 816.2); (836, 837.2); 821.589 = 0.4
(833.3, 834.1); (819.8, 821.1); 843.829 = -1.6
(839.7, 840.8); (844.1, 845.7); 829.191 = 0.5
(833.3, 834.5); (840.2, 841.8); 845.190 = -0.3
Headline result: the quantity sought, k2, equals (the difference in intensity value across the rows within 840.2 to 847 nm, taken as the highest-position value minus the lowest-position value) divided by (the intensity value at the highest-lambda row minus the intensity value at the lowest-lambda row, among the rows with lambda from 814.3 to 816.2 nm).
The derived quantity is -0.3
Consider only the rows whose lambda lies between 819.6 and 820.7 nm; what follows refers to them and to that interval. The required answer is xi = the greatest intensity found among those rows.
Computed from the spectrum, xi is 27.98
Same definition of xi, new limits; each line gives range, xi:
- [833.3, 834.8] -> 27.89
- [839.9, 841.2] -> 26.06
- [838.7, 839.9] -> 28.22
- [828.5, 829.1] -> 30.04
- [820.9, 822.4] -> 28.68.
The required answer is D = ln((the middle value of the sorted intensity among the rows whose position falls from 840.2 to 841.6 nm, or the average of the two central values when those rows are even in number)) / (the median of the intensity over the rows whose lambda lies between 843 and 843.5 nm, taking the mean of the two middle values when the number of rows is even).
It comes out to 0.161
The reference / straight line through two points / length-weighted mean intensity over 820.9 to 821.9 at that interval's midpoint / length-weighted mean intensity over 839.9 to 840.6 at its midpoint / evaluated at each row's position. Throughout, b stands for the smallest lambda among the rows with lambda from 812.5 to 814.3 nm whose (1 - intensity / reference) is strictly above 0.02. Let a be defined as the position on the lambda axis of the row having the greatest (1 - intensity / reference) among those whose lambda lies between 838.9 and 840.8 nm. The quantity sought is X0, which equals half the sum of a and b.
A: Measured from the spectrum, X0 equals 826.35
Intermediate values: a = 840.146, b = 812.558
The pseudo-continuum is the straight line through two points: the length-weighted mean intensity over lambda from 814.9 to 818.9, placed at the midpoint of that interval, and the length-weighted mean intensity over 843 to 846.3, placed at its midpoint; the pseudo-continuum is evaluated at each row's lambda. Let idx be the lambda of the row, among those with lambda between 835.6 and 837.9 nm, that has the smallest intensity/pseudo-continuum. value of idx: 835.708 nm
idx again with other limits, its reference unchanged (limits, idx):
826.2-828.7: 827.284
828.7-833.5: 832.635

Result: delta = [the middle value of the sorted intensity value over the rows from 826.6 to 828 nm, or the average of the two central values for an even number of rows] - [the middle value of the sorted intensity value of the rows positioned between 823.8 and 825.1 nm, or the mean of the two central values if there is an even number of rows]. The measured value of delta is -1.4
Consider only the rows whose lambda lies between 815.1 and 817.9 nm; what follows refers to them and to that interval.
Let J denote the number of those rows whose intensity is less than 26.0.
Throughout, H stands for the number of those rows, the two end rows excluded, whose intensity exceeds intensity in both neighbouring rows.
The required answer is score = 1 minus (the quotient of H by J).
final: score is 0.75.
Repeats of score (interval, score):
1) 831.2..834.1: 0.67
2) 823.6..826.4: 0.86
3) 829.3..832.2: 0.00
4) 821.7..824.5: 0.50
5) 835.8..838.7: -1.00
